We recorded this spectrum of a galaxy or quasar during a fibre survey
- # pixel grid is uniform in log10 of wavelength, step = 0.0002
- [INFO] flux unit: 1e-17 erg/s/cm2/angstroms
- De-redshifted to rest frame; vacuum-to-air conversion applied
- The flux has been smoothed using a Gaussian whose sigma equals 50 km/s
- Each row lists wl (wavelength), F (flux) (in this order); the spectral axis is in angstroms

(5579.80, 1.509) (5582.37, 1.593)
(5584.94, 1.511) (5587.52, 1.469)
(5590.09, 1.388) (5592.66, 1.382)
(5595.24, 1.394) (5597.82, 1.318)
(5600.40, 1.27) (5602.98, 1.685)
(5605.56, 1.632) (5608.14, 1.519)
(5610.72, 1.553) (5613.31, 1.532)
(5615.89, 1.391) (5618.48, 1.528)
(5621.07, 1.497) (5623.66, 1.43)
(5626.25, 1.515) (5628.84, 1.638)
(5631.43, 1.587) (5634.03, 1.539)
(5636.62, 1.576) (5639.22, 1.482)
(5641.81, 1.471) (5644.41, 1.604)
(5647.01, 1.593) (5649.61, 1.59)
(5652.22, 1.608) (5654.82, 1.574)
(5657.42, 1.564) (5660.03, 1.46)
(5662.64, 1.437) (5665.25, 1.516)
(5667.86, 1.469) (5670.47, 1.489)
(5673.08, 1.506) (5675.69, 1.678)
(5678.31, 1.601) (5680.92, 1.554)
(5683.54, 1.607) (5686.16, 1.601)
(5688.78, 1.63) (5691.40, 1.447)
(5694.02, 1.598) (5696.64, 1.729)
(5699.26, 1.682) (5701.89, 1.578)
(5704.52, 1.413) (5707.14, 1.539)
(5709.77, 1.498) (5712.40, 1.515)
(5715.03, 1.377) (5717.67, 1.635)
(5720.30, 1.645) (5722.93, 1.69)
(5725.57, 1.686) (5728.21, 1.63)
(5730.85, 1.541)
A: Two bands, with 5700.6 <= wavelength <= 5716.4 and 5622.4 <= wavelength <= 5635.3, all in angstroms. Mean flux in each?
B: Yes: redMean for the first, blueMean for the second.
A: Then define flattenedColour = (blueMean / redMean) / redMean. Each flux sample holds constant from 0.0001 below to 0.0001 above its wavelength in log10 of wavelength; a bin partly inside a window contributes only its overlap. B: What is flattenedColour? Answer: 0.70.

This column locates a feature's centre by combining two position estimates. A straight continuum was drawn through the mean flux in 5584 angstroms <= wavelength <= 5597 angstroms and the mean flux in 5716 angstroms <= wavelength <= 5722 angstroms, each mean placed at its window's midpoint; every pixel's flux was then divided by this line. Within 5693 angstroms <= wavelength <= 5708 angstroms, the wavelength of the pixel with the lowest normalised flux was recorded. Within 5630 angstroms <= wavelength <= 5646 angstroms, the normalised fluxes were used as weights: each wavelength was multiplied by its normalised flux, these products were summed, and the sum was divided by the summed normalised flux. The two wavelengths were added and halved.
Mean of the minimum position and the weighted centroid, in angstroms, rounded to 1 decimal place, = 5671.2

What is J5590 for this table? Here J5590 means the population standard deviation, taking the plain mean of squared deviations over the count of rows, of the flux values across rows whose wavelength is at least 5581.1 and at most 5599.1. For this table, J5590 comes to 0.086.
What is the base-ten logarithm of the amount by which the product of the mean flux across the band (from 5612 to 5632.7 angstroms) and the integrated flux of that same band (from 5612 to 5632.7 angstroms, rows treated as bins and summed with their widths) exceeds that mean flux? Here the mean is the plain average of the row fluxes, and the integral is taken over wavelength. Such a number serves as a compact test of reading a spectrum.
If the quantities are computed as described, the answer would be 1.66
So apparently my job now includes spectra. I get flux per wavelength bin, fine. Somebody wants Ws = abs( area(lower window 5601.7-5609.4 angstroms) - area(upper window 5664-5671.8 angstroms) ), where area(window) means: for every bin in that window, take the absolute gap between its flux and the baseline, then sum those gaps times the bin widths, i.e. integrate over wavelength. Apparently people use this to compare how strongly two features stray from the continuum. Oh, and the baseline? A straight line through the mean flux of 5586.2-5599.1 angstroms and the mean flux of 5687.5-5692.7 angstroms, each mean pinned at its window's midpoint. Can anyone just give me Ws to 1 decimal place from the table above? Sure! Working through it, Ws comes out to 1.4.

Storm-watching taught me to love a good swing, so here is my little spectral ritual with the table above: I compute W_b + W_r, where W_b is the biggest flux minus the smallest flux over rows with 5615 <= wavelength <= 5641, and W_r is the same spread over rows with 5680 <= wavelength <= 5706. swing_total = 0.563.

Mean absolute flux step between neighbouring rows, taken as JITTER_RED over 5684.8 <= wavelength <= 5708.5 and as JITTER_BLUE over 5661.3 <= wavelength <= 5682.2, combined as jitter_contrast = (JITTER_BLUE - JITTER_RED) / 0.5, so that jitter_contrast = -0.10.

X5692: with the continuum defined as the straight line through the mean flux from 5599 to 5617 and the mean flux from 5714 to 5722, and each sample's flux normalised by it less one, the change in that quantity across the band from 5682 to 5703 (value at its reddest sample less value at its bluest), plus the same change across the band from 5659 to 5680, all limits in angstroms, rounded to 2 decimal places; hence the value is 0.06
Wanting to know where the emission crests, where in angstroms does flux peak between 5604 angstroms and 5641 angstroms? 5628.84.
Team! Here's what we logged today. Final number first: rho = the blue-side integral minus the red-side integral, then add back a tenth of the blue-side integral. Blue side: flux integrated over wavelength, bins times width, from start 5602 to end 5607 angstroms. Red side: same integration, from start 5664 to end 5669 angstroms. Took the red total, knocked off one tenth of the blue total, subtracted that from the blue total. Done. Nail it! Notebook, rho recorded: 1.6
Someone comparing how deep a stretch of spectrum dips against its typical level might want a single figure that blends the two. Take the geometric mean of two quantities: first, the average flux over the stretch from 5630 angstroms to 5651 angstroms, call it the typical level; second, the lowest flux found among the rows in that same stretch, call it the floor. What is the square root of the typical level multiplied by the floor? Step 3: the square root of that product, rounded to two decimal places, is 1.51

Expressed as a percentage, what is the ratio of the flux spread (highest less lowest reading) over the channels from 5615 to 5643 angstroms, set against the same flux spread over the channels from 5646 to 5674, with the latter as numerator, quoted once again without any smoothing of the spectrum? 69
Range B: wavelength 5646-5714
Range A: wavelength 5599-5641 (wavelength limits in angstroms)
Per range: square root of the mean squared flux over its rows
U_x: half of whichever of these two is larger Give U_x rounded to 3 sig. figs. 0.779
